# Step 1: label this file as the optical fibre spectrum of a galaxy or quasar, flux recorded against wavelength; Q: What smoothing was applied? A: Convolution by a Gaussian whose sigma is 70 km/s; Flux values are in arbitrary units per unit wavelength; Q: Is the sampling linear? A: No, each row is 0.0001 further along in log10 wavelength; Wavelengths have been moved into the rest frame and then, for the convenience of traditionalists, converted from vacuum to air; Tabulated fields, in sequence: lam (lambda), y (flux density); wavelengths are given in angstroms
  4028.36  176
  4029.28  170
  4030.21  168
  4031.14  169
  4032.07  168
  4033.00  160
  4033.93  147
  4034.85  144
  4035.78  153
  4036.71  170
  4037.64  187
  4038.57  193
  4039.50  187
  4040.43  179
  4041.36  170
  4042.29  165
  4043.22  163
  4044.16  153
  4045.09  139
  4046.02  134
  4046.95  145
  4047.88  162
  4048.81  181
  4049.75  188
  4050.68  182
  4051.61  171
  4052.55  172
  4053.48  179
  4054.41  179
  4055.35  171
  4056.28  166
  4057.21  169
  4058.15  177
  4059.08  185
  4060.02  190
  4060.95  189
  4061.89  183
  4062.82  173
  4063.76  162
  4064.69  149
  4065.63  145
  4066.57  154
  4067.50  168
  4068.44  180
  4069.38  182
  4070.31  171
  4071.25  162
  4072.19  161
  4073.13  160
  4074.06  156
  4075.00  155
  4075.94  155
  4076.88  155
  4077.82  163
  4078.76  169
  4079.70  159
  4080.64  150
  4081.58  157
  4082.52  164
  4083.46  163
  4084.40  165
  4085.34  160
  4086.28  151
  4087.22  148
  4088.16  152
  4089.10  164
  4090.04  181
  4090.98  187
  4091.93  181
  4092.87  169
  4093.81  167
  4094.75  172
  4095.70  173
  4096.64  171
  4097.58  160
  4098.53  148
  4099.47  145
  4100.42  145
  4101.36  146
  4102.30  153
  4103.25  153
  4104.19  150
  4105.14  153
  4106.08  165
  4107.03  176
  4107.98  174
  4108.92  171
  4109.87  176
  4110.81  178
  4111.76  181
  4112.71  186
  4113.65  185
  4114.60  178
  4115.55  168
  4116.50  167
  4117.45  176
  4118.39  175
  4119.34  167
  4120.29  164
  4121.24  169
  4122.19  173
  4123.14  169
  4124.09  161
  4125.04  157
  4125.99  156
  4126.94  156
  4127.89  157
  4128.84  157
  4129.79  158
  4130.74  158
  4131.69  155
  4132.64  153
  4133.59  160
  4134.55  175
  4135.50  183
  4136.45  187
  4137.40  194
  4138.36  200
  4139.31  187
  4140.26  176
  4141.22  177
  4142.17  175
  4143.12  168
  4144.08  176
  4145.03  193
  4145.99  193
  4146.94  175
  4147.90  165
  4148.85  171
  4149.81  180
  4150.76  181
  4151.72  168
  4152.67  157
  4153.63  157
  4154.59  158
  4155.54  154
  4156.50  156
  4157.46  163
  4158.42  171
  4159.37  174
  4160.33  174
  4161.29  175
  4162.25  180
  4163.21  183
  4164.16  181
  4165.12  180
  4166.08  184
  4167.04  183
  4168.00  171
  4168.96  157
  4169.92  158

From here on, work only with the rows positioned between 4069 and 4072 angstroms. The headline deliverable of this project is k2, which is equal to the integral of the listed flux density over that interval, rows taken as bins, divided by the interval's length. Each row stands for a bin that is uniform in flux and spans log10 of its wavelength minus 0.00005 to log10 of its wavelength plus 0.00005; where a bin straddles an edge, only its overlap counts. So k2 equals 170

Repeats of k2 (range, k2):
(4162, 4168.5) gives 180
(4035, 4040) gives 176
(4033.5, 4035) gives 147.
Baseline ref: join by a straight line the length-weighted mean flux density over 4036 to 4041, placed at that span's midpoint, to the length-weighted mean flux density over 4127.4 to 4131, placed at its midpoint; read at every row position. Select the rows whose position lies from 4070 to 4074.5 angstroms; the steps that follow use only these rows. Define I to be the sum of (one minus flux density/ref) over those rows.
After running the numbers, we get 0.3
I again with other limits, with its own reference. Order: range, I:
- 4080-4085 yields 0.3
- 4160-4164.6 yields -1.0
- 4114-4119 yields -0.4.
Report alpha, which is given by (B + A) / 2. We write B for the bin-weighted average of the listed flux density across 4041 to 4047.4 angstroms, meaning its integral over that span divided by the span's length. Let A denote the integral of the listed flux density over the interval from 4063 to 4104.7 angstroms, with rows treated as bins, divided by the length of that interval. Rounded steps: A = 161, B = 152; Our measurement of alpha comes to 157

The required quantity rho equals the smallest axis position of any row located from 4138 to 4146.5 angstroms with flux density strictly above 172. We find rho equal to 4138.36 angstroms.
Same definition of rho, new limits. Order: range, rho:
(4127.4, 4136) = 4134.55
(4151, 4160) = 4159.37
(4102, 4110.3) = 4107.03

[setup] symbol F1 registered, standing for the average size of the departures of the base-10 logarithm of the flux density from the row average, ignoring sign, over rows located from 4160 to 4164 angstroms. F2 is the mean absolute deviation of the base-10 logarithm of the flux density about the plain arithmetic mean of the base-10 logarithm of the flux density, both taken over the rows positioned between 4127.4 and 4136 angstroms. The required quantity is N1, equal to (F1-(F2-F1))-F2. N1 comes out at -0.023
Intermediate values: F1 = 0.009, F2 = 0.020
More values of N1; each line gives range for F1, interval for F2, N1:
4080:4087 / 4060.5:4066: -0.050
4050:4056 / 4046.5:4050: -0.059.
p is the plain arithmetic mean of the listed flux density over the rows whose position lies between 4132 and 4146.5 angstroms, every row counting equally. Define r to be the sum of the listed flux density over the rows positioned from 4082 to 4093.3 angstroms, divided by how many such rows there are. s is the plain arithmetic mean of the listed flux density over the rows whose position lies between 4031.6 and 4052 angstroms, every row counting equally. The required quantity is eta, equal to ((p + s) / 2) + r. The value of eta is 338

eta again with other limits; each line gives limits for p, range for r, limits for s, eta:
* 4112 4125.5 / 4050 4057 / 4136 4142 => 353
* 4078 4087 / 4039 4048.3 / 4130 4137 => 323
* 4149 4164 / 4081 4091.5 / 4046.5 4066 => 333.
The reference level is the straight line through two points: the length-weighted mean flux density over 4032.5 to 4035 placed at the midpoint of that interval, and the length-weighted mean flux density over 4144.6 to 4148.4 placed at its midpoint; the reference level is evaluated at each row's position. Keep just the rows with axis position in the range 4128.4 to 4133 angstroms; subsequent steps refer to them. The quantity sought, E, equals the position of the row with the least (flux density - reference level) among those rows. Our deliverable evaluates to 4132.64 angstroms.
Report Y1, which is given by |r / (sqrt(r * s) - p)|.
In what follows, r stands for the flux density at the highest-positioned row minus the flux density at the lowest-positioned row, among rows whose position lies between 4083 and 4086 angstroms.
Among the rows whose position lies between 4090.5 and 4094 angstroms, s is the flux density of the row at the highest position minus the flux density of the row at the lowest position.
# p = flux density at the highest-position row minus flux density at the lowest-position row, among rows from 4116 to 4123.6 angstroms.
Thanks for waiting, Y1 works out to 0.5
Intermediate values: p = 2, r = -3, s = -20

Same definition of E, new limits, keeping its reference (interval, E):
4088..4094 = 4088.16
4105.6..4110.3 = 4106.08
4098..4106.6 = 4100.42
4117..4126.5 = 4125.99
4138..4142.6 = 4142.17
